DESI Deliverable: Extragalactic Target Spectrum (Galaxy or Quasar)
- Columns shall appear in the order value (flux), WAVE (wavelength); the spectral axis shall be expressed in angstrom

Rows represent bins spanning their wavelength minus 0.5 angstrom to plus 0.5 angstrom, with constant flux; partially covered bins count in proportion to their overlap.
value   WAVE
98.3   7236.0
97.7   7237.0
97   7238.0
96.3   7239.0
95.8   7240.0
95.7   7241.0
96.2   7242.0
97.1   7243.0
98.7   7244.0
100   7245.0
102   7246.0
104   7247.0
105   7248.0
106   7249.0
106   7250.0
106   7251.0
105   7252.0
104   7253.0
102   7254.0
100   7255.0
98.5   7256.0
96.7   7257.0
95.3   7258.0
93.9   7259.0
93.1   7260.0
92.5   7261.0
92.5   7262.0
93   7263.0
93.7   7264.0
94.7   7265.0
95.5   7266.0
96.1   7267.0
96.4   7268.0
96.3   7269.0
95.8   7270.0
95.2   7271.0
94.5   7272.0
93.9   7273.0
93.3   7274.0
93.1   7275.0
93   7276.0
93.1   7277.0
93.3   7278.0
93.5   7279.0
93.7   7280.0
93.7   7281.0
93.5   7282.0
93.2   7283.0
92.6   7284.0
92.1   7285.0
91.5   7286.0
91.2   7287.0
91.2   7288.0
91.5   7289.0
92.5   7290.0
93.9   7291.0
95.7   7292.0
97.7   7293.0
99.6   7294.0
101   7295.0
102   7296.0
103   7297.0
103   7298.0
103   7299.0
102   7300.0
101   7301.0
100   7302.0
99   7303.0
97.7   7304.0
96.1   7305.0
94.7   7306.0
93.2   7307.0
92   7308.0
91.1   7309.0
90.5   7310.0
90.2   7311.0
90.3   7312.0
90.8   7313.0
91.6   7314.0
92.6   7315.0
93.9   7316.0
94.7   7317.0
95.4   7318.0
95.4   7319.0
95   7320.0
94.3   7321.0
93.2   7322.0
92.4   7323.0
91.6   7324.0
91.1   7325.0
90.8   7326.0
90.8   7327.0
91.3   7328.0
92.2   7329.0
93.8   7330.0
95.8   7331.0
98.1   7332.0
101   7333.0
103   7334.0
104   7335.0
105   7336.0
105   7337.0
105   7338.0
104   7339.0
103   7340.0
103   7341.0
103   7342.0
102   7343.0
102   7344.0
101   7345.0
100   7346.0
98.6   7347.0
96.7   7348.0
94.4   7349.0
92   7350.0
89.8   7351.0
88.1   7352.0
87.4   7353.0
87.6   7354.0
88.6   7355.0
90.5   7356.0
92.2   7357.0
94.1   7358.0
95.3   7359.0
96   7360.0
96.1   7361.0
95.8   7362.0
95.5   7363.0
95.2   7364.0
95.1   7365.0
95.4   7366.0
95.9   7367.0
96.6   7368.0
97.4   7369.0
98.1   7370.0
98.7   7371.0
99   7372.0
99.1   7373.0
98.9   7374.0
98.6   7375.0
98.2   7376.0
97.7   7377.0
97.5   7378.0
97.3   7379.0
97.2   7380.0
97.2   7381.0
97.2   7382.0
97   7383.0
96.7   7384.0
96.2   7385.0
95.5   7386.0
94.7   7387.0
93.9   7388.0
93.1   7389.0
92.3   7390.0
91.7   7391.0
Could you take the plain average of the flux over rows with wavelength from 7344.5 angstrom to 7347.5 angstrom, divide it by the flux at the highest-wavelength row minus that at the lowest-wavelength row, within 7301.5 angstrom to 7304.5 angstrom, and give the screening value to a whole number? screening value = -43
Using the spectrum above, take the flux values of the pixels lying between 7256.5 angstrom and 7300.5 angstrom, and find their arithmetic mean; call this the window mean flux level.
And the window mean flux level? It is 95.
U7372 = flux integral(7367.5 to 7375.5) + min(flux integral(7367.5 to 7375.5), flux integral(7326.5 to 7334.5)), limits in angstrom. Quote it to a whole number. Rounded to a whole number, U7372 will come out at 1552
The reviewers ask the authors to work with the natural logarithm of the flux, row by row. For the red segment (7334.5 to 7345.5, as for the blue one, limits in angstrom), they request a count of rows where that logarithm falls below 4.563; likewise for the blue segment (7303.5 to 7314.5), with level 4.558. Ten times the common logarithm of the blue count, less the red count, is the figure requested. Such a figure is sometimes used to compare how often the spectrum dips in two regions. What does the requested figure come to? 10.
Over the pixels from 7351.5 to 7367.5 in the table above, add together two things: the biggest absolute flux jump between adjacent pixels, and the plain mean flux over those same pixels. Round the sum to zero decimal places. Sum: 95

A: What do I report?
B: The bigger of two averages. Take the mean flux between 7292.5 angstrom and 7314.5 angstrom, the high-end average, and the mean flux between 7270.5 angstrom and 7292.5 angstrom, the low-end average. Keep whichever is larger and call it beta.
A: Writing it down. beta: 96.80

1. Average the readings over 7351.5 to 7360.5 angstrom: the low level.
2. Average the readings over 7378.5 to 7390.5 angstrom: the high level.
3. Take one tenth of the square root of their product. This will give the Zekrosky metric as 9.34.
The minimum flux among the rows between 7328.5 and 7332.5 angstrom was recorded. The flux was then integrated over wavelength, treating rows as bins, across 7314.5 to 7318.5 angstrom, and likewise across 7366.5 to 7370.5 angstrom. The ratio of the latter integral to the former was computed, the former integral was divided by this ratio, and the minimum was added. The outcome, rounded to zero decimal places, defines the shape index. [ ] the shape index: 458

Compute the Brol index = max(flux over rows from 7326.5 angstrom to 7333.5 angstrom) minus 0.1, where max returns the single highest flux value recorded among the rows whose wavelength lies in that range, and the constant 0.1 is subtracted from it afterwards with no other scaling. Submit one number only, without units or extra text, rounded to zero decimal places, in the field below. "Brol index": 101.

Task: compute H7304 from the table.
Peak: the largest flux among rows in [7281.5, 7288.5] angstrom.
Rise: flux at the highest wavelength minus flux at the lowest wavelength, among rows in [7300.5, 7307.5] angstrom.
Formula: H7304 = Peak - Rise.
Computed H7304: 101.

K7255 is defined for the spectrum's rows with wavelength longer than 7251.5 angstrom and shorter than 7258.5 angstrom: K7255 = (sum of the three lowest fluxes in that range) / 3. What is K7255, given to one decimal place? 96.8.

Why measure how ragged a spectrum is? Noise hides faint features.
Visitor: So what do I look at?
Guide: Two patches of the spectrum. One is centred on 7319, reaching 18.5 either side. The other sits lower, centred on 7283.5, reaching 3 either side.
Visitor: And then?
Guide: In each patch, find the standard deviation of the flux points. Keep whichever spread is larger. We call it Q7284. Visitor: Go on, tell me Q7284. 4.4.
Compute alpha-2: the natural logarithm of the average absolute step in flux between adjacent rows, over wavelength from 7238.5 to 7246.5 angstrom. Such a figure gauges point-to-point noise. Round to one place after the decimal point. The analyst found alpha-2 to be 0.0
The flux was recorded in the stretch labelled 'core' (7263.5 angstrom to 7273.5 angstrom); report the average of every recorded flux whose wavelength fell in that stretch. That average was 95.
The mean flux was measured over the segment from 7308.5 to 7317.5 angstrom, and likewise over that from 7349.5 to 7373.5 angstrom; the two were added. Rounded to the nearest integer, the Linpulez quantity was 186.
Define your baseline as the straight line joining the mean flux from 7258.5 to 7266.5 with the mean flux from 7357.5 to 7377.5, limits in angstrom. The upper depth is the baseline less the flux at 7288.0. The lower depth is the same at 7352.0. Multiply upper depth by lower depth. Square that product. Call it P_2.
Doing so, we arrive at 696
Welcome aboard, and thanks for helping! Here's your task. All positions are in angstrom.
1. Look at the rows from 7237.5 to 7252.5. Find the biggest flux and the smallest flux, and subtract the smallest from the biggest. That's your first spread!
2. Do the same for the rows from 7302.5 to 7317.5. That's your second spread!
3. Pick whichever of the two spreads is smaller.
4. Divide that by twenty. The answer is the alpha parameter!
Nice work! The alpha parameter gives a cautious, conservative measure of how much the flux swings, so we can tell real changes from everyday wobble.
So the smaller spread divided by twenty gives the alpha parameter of 0.44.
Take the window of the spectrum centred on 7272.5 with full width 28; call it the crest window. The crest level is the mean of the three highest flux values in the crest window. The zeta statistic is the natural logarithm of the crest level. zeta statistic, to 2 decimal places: 4.57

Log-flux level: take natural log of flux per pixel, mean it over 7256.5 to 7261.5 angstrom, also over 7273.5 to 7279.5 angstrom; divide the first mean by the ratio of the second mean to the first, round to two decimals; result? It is 4.56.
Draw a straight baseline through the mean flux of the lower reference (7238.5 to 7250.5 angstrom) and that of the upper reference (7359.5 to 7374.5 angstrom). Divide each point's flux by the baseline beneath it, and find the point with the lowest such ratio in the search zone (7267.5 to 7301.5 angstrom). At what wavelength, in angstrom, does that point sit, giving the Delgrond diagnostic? 7287.0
